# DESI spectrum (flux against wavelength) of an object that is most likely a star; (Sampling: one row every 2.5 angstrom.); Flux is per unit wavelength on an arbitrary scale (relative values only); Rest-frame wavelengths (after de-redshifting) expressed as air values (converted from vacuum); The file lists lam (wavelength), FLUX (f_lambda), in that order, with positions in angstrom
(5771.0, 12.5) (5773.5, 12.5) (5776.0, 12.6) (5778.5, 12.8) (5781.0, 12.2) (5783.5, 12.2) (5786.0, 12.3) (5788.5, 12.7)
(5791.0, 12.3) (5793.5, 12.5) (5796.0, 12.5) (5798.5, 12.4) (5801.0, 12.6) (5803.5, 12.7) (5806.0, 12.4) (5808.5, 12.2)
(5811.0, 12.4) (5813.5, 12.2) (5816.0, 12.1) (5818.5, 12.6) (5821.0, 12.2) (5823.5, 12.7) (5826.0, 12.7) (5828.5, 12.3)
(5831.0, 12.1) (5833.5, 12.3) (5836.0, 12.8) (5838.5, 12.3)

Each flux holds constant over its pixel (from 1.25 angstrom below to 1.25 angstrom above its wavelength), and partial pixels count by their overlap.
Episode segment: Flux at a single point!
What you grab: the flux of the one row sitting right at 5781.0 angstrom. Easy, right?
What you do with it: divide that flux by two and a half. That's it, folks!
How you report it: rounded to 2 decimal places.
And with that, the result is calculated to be 4.88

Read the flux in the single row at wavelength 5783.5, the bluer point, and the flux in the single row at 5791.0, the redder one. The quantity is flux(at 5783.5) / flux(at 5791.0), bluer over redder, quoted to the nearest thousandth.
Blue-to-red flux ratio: 0.992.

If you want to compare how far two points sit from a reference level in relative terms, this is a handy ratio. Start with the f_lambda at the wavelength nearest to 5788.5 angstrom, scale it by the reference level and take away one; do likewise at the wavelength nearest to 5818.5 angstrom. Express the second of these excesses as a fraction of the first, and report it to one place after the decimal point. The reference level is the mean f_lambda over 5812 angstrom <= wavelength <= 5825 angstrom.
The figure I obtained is 0.7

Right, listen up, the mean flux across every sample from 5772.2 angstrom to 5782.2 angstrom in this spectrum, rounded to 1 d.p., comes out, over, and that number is 12.5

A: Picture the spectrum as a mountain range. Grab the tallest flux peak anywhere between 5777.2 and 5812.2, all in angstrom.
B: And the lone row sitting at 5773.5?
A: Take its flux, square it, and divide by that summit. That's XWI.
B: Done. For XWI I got 12.2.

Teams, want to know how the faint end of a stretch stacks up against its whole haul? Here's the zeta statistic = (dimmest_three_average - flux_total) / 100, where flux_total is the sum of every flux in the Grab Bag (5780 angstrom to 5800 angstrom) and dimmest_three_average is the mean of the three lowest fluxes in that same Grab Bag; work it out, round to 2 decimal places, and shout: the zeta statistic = -0.87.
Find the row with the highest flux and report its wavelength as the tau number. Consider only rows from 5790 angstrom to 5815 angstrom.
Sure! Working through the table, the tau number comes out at 5803.5 angstrom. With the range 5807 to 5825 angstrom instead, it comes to 5823.5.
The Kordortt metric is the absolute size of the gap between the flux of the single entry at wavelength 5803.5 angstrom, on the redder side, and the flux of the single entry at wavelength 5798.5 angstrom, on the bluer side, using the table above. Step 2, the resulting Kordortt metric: 0.30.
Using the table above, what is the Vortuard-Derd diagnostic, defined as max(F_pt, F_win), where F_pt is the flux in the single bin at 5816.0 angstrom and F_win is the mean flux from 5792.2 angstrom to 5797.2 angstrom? 12.50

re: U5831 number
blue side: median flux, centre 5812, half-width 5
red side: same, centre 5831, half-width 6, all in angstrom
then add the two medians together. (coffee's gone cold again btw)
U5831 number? 24.5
